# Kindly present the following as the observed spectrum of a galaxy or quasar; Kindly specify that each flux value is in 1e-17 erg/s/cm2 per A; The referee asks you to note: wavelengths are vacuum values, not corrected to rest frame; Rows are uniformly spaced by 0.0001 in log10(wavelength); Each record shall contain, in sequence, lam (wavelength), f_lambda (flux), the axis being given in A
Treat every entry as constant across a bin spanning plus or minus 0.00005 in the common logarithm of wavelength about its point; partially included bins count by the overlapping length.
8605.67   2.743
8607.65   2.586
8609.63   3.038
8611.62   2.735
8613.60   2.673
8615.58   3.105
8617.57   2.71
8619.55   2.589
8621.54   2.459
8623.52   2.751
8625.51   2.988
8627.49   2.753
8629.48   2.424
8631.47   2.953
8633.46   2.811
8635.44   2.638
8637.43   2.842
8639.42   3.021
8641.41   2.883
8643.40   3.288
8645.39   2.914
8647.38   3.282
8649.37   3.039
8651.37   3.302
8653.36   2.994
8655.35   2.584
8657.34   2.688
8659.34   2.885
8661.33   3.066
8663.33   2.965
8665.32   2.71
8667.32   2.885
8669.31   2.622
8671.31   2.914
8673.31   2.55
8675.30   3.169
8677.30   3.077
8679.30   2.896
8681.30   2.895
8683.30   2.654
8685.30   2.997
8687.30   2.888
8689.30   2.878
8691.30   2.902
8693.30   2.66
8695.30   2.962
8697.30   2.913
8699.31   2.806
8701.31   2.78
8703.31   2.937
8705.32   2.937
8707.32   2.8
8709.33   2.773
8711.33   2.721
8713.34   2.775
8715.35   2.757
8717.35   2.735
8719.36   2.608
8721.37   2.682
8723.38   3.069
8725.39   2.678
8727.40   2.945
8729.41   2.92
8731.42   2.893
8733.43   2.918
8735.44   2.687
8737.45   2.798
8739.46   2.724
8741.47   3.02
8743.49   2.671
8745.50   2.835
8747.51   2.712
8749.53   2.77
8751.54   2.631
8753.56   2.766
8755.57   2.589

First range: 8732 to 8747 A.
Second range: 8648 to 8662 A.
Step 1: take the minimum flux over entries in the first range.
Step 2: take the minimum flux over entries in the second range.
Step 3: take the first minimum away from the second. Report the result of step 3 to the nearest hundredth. -0.09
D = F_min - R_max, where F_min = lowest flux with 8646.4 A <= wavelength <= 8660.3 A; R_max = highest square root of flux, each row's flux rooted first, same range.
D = 0.77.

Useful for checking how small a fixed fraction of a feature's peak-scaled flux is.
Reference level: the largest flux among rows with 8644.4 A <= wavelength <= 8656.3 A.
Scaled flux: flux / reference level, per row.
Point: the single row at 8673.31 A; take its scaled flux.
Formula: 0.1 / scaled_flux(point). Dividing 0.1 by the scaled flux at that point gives 0.129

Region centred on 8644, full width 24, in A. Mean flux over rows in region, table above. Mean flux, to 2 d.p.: 2.97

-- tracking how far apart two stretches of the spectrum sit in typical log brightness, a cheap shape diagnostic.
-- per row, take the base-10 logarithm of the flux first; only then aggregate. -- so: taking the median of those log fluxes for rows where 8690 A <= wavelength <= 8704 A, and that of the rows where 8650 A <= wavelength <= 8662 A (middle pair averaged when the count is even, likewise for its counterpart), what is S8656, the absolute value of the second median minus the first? 0.01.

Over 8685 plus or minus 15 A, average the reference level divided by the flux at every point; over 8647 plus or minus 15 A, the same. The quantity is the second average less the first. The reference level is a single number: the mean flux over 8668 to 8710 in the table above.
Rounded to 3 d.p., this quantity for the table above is -0.022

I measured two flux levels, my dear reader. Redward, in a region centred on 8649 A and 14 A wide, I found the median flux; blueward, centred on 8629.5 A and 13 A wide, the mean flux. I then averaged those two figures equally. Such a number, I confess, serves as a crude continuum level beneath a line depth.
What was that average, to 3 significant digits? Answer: 2.90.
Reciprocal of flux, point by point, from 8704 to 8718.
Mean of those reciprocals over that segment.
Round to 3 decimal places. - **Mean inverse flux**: 0.359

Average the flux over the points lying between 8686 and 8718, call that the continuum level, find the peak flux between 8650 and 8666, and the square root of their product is 3.06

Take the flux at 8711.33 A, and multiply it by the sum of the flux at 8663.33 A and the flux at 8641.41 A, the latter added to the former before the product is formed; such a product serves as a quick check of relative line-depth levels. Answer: 15.9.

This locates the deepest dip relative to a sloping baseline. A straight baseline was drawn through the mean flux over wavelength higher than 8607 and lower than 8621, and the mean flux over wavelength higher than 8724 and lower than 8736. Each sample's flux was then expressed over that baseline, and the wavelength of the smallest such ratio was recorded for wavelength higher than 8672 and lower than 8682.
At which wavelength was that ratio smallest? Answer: 8673.31 A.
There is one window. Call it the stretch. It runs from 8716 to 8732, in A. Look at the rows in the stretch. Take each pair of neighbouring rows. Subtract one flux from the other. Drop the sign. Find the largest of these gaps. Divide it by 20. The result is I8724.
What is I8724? 0.020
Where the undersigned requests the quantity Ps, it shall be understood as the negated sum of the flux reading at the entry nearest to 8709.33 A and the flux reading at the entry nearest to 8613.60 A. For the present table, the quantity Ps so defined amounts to -5.4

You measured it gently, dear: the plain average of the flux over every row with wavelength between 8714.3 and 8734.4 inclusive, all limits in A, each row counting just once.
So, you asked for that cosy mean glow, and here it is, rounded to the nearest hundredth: 2.82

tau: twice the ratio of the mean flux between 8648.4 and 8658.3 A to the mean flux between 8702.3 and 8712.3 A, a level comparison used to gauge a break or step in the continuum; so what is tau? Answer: 2.06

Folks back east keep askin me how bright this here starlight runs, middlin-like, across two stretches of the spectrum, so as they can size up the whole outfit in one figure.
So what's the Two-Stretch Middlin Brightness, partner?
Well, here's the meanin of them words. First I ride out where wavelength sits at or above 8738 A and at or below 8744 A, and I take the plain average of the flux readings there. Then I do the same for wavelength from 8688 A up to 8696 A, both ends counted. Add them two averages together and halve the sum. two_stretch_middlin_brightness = 2.83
